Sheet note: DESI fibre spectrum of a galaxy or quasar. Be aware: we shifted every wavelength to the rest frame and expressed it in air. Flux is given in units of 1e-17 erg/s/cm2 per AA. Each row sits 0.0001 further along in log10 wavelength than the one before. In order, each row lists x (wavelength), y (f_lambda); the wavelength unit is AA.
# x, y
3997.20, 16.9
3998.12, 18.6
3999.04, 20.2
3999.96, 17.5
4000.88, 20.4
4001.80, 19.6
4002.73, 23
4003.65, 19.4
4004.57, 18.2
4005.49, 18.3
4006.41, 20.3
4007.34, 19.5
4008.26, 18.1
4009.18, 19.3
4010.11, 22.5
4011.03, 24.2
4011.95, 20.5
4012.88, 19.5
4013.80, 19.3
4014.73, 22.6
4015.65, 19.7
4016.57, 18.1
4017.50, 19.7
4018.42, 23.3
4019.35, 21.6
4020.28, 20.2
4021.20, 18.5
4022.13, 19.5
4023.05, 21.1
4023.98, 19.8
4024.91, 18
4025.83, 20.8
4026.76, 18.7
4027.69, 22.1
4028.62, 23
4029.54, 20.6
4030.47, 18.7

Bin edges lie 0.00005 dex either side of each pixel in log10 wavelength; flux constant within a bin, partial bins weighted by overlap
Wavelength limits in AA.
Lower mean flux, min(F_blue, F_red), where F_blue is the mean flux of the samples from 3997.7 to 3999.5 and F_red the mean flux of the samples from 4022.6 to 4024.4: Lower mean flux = 19.4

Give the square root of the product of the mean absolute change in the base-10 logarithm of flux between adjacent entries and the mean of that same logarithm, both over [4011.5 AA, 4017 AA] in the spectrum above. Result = 0.223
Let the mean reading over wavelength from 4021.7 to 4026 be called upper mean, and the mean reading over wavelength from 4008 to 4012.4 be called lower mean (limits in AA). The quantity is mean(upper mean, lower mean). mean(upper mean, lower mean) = 20.4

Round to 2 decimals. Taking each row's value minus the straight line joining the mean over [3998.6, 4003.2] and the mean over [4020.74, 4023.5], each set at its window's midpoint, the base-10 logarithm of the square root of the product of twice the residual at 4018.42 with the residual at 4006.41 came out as 0.14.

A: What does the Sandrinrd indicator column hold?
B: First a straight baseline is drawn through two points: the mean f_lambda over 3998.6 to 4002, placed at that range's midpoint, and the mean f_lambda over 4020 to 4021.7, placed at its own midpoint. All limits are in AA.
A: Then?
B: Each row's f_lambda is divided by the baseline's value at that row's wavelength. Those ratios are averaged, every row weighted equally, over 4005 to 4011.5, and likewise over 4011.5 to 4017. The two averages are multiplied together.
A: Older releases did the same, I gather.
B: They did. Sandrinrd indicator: 1.08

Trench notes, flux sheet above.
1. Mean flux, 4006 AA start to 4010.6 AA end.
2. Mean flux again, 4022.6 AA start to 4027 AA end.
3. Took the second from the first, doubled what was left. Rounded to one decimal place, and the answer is 0.5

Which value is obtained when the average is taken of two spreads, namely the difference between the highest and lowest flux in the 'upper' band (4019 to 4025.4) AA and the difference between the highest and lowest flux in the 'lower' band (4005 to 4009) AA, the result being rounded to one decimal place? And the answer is 2.9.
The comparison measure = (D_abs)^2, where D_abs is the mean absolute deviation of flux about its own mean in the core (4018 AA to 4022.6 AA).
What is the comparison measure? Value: 2.1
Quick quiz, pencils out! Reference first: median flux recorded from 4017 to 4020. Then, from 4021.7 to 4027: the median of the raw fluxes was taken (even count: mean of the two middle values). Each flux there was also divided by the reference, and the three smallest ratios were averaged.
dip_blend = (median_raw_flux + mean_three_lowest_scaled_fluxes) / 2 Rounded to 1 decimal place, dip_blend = 10.3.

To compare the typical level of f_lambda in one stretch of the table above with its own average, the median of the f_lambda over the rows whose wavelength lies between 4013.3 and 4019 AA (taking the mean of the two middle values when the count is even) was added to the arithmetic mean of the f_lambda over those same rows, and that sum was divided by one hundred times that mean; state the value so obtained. 0.0196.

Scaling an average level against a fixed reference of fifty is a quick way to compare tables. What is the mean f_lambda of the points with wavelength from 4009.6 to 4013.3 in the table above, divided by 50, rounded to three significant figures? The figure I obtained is 0.433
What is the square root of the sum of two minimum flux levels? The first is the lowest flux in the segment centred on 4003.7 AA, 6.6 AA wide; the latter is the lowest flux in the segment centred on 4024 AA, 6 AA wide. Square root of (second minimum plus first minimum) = 6.02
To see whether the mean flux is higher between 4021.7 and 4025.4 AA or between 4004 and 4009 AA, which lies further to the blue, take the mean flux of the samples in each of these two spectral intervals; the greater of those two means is 19.6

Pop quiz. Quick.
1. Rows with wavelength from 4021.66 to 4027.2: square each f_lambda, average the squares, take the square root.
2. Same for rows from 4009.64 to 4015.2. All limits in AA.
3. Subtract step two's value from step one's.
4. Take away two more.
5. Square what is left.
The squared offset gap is 15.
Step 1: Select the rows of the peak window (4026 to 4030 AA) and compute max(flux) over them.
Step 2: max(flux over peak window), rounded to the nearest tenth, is 23.0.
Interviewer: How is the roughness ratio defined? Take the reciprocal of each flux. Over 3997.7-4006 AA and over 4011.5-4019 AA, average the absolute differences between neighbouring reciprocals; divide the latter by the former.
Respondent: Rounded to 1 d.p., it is 0.9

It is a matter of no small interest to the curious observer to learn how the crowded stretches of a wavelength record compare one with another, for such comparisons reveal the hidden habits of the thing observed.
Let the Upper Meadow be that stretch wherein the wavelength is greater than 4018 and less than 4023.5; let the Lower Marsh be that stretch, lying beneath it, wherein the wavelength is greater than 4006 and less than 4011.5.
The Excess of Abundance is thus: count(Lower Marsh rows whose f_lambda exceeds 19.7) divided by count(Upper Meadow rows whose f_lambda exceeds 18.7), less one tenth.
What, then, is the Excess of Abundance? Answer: 0.50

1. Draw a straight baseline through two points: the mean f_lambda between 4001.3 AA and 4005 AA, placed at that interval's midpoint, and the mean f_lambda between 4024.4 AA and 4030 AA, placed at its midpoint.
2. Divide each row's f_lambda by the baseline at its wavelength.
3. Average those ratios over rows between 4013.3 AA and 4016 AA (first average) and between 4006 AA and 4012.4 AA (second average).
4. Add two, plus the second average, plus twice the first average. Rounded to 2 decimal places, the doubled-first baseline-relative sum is 5.05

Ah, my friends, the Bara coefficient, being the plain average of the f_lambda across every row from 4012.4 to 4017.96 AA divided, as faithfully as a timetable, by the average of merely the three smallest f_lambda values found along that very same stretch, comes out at 1.04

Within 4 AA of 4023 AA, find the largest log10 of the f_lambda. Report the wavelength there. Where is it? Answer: 4019.35 AA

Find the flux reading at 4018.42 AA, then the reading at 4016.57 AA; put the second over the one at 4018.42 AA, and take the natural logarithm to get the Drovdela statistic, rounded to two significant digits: -0.25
